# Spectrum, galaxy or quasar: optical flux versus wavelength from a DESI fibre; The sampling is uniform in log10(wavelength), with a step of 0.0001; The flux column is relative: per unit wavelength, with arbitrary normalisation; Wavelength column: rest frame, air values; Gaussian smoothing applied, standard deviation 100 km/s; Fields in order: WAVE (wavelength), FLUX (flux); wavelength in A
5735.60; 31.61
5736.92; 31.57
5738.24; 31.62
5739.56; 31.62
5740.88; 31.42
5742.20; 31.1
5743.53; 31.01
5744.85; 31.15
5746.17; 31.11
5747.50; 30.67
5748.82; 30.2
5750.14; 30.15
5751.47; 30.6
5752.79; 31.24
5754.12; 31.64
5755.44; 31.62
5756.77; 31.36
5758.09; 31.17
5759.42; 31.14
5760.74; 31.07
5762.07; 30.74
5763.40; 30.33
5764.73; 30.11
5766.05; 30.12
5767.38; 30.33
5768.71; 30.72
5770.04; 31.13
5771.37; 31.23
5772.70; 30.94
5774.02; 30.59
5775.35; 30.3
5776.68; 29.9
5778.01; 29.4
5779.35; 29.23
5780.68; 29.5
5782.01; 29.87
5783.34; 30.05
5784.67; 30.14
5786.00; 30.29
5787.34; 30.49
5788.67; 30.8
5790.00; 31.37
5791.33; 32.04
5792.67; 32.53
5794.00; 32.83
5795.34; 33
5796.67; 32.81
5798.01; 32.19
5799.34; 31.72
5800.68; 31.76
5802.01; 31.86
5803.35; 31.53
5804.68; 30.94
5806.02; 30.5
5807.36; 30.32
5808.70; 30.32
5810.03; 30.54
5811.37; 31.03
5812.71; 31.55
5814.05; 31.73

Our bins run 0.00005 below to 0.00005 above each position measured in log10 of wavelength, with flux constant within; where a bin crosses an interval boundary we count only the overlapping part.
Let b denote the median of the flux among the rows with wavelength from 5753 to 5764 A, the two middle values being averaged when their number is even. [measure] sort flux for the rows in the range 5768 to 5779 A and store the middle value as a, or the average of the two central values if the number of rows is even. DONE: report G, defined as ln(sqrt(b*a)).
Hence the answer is 3.43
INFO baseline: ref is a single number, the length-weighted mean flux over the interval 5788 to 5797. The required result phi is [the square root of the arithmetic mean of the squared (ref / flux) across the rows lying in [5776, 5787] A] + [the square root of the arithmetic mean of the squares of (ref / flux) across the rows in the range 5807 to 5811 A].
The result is 2.14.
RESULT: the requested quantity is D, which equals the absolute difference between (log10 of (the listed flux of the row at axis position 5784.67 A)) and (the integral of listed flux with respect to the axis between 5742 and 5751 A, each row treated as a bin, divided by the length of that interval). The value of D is 29.2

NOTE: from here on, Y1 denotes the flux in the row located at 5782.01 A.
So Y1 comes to 29.87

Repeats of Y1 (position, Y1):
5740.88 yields 31.42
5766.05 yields 30.12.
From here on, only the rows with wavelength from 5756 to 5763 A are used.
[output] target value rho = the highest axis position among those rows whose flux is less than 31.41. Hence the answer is 5762.07 A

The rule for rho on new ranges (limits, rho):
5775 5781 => 5780.68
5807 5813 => 5811.37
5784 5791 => 5790.00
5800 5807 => 5806.02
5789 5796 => 5790.00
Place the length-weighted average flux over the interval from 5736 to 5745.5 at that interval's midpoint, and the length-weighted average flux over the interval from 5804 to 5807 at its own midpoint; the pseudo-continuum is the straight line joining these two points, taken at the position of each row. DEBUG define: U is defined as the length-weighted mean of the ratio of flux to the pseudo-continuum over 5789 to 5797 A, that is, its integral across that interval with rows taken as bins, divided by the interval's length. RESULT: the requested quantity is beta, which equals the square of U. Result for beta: 1.10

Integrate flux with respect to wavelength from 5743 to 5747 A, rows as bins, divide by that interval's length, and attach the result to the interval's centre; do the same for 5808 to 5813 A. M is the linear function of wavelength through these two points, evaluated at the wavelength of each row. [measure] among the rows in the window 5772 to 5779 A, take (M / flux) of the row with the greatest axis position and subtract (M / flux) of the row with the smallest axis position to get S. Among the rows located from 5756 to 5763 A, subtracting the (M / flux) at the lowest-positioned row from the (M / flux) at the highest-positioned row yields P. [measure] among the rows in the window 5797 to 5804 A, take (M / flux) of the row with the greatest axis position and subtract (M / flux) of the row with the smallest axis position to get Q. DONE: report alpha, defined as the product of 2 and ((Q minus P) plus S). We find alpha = 0.10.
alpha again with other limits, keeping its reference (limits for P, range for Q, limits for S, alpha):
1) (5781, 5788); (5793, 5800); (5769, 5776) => 0.16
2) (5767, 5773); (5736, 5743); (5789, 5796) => -0.03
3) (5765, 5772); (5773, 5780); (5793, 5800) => 0.23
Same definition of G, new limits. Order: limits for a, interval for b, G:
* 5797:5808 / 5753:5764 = 3.45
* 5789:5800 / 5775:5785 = 3.44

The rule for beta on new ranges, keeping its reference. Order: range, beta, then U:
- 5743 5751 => 0.96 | 0.98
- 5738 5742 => 1.01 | 1.01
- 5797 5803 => 1.08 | 1.04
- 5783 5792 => 0.99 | 1.00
